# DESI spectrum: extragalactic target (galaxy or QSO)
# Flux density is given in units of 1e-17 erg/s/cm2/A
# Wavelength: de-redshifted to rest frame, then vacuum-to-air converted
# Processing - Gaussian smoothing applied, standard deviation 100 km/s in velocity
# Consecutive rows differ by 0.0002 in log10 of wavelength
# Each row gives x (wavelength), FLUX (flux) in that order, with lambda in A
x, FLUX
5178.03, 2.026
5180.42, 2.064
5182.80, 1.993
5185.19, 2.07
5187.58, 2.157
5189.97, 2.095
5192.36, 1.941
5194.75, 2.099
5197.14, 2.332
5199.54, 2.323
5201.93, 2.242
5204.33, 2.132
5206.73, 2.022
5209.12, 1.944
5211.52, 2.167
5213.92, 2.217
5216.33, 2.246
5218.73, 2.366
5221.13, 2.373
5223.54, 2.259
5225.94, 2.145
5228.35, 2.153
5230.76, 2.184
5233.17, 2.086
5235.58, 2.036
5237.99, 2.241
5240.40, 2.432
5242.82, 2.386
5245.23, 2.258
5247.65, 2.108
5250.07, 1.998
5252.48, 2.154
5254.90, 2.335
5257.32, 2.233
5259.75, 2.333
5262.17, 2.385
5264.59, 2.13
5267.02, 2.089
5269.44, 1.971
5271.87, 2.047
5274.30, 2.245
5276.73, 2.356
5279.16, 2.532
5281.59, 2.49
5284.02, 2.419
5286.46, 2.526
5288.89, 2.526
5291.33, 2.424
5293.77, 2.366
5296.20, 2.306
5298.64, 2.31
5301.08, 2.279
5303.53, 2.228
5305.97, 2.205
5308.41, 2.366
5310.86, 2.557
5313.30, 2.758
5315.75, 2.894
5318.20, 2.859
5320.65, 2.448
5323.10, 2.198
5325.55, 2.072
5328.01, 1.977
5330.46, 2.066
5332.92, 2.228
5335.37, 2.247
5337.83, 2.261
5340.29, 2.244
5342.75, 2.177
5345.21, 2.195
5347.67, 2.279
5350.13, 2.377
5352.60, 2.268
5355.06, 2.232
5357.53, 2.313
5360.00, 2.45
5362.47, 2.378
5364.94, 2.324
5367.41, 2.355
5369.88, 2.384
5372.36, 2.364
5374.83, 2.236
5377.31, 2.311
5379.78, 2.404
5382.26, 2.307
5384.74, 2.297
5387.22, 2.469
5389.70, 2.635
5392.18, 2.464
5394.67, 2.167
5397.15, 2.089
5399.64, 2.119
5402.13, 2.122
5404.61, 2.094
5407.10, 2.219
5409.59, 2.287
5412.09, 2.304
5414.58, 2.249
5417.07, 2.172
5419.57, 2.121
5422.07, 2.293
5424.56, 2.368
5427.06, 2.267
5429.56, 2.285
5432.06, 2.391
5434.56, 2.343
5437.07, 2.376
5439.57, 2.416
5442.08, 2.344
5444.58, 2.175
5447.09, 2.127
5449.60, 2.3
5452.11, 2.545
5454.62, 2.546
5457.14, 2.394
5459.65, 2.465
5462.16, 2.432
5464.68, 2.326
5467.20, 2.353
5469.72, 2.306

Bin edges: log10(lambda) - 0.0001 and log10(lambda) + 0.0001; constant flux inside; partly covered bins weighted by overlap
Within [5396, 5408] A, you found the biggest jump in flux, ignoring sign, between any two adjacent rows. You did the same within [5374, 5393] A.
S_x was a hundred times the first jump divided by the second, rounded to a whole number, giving 73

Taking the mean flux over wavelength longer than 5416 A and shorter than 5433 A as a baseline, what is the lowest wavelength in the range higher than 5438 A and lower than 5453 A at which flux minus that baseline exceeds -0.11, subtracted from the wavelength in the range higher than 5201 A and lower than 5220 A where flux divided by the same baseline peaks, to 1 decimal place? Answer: -220.8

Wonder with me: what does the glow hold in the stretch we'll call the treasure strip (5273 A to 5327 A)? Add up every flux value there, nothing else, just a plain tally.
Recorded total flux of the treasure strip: 53.4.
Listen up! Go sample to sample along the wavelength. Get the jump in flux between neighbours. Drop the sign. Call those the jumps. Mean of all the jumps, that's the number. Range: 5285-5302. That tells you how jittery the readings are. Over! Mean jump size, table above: 0.04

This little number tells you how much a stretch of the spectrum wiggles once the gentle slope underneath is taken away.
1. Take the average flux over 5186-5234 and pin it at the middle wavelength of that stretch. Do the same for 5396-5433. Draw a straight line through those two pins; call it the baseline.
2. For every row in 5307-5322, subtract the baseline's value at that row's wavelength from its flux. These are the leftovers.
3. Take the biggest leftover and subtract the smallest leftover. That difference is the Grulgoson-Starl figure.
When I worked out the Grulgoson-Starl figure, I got 0.53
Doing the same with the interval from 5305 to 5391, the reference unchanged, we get 0.92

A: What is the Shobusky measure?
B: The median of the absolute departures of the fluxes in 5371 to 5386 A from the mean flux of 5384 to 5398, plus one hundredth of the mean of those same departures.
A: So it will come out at 0.05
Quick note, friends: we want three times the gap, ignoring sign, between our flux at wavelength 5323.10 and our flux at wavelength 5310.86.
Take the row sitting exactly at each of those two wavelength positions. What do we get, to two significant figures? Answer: 1.1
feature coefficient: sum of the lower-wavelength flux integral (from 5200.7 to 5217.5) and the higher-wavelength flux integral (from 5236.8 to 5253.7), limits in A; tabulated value 74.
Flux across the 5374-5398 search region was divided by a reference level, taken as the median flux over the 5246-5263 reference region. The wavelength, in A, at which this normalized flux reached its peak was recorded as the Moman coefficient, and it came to 5389.70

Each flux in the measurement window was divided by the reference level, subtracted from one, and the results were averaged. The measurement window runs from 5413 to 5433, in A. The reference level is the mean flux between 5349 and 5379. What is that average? 0.028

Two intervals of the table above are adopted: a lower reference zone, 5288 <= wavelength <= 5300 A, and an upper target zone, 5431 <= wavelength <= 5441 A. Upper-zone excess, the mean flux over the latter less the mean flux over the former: 0.0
